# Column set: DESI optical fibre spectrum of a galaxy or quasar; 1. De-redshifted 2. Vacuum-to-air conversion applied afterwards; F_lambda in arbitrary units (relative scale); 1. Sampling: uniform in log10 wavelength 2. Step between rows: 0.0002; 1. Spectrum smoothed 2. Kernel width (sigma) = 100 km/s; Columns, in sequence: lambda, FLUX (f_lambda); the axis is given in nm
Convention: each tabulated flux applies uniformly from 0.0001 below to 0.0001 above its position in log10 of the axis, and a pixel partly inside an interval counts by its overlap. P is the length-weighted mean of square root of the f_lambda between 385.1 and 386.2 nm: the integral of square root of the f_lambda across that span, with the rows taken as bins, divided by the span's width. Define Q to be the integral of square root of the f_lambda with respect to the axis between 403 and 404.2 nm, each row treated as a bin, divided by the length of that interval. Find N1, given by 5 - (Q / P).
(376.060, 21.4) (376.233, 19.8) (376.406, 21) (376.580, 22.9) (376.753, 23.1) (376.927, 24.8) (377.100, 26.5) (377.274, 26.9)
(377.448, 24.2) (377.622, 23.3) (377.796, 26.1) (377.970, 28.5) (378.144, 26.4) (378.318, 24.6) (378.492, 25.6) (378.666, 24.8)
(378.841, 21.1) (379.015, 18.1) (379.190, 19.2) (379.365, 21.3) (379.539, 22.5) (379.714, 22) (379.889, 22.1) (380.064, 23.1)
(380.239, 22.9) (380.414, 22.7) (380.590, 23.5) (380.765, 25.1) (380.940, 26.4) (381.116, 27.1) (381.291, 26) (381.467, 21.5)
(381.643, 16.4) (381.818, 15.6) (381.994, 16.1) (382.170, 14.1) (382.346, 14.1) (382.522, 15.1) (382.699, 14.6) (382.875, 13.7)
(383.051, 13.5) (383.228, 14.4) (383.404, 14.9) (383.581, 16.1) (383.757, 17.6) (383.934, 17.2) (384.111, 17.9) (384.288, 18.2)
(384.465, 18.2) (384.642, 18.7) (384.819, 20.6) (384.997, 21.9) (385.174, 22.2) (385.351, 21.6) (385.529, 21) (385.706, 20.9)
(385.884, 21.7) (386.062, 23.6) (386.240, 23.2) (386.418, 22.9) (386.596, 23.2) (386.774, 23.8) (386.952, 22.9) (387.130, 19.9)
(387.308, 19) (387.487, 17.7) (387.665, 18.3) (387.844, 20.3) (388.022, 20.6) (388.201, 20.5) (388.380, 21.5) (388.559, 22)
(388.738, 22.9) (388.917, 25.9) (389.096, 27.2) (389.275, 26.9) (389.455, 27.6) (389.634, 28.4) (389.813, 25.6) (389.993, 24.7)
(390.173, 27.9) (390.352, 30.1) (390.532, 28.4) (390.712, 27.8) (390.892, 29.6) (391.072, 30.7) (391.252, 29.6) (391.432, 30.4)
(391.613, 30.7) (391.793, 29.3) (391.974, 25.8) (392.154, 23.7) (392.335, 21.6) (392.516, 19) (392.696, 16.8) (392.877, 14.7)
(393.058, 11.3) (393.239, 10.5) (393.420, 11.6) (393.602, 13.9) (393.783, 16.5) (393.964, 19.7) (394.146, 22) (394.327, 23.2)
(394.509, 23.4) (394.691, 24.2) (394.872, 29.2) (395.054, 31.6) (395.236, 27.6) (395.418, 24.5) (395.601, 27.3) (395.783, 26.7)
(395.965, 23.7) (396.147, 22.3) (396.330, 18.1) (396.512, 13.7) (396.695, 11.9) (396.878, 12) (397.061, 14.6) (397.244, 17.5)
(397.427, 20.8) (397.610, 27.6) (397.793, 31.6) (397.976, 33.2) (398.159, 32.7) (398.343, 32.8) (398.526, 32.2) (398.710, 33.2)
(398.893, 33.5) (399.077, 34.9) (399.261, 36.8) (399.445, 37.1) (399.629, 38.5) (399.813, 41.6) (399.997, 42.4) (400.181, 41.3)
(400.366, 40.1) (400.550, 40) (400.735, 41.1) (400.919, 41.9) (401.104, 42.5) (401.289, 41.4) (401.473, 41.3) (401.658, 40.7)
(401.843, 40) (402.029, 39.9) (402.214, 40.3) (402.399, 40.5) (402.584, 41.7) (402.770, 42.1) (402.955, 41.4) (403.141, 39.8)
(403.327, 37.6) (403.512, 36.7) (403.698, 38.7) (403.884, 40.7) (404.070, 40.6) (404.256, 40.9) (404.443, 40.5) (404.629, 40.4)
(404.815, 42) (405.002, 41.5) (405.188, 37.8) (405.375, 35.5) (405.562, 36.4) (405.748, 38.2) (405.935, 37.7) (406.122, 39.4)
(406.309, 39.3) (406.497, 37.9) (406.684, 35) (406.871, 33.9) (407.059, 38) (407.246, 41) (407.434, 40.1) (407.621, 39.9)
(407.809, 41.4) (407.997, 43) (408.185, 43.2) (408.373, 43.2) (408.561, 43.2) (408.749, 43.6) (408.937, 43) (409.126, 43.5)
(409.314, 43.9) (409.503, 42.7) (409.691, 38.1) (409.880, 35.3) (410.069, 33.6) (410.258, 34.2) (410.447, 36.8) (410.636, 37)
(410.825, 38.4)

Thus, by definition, 3.66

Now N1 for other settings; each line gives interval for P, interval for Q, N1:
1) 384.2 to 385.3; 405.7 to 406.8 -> 3.63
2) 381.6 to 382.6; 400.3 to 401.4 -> 3.35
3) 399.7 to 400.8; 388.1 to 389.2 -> 4.25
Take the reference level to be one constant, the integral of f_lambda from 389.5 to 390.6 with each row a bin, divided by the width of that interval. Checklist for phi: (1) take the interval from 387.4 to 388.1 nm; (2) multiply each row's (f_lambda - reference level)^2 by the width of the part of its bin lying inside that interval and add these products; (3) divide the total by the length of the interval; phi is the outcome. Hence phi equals 71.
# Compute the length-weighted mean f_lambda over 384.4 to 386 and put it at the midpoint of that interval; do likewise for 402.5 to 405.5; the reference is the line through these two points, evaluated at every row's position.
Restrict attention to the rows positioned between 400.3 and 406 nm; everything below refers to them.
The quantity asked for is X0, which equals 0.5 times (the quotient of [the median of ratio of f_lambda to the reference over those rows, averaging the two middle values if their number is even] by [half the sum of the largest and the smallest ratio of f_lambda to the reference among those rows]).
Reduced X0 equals 0.513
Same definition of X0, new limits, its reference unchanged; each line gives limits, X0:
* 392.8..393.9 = 0.473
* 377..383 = 0.512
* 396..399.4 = 0.623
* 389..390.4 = 0.514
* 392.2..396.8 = 0.503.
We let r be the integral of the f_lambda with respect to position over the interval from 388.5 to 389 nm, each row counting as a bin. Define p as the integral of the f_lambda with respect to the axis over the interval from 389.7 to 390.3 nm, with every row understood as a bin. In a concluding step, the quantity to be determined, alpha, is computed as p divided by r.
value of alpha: 1.3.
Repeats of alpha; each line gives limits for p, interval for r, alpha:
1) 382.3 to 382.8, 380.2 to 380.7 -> 0.6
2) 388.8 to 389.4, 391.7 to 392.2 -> 1.2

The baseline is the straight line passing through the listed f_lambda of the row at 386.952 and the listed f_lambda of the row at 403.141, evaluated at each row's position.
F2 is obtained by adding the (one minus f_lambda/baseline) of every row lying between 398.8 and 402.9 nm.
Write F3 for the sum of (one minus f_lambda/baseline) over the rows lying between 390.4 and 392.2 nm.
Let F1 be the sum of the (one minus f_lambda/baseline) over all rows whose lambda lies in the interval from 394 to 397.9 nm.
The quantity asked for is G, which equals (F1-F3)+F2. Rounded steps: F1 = 6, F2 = -1.5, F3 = -0.4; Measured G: 5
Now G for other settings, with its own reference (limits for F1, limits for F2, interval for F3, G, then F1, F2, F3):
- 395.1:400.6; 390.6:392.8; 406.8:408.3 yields 5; 5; 0.6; 0.8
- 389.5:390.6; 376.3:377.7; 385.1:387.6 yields -8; 0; -7.4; 0.3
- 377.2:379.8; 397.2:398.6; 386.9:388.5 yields -10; -10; 1.4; 1.4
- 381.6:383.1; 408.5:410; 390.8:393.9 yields -2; 2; 0.8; 4.0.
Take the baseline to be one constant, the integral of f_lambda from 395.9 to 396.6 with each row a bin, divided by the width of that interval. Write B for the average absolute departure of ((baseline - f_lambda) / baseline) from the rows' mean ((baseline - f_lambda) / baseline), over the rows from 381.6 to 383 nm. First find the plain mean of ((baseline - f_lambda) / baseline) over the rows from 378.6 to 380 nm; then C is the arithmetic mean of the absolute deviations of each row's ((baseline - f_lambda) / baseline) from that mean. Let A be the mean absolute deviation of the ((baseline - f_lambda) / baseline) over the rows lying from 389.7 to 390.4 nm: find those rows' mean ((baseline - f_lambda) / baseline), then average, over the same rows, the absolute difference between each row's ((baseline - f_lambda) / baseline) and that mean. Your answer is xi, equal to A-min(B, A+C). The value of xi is 0.056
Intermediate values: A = 0.10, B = 0.04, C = 0.076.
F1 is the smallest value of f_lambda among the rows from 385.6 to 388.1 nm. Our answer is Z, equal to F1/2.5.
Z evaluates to 7.1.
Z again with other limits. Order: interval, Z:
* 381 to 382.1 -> 6.2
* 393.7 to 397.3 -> 4.8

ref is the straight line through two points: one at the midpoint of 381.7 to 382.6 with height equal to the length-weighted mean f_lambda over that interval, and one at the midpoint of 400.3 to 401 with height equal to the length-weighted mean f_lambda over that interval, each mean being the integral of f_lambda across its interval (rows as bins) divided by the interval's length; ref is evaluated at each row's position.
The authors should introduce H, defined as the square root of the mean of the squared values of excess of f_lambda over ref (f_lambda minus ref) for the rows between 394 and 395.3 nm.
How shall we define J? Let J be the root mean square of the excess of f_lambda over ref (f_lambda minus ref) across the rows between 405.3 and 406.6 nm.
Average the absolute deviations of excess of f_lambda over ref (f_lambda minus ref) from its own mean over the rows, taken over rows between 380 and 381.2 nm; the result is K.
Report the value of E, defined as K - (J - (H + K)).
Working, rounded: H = 7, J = 10.4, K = 1.1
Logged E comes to -1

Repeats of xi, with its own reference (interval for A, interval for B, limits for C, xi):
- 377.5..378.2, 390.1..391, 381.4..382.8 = 0.027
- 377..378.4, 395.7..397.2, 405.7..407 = -0.086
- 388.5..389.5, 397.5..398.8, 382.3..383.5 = 0.034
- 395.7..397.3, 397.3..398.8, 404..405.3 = 0.061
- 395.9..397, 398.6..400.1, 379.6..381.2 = 0.089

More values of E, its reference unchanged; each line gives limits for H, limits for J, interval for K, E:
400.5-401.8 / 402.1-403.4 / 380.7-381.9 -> 6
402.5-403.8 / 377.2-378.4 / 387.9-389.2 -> -8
